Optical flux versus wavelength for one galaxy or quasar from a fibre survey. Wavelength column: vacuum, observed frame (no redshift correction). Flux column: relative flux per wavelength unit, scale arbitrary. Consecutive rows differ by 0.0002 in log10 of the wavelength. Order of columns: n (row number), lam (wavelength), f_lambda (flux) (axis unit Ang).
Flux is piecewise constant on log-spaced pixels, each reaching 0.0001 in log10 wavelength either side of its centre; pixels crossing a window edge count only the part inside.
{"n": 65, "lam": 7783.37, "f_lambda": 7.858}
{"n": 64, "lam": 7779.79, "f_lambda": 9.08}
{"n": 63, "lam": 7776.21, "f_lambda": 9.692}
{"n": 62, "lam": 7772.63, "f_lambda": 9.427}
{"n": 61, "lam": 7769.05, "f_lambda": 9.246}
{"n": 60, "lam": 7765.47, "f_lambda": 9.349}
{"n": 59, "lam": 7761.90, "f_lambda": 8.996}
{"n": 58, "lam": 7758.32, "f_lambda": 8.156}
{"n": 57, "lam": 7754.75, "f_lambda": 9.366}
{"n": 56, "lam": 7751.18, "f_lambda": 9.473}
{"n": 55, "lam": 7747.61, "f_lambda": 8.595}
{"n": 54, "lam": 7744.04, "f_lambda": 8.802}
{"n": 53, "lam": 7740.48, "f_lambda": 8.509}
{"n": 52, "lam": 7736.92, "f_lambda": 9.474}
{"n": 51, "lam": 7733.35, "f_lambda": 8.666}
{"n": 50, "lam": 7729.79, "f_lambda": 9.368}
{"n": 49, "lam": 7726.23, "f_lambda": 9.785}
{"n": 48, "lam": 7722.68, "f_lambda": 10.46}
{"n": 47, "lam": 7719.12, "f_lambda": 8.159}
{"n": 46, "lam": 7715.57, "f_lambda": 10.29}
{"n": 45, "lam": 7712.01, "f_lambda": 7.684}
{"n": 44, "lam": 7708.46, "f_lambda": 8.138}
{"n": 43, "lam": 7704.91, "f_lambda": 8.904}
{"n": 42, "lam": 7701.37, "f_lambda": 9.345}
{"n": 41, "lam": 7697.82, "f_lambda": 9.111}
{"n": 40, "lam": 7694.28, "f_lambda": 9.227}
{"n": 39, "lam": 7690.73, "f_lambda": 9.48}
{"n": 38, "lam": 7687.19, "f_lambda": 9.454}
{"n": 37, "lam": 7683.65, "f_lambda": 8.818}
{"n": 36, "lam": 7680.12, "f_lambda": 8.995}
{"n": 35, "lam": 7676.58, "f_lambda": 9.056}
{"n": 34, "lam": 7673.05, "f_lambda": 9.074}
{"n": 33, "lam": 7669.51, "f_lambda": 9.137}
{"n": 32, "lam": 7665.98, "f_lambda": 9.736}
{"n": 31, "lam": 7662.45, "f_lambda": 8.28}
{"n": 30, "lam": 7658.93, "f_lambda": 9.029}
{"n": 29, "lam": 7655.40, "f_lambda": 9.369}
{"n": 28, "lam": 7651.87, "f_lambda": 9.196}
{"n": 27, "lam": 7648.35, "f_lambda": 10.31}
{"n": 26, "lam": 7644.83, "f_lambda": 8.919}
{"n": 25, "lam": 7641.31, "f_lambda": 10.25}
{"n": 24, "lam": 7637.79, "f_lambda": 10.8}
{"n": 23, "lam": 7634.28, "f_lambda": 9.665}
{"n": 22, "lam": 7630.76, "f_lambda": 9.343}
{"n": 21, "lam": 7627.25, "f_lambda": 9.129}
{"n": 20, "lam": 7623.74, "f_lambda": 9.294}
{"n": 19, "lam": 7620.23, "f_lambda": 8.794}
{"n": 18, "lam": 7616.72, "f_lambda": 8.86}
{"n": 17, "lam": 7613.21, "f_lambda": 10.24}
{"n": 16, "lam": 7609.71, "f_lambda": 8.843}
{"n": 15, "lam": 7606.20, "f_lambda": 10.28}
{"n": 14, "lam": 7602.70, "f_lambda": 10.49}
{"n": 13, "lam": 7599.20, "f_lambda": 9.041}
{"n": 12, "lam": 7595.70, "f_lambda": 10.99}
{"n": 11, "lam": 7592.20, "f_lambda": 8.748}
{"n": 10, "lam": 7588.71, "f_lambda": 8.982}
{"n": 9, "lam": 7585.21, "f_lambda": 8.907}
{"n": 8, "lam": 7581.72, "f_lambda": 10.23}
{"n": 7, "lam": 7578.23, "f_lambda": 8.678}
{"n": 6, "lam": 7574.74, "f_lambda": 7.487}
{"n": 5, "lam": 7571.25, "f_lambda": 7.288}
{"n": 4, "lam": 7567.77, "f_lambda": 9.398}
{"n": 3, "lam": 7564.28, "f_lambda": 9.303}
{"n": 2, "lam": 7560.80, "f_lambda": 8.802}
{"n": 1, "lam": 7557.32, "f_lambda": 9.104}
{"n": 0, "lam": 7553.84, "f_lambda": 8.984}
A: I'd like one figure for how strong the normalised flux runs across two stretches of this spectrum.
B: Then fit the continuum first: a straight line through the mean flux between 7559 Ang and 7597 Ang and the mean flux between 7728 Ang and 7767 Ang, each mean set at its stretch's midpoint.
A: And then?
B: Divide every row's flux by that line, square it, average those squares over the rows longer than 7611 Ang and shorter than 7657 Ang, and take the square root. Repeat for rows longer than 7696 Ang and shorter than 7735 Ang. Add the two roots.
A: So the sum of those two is 2.08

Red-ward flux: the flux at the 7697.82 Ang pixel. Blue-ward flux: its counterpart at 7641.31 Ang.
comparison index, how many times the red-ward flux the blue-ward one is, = 1.13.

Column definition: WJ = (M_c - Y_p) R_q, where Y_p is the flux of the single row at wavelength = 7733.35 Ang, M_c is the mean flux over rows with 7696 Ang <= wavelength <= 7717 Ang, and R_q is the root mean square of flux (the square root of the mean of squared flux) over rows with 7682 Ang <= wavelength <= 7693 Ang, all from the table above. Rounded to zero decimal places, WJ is 2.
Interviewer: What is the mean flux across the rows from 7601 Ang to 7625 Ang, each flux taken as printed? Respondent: 9.54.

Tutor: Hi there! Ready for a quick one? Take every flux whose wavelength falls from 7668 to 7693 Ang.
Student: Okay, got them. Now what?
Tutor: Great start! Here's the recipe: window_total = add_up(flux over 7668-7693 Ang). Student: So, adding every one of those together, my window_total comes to 64.0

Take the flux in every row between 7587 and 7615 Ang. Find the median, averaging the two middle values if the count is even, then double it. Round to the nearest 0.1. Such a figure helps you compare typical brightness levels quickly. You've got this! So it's 19.3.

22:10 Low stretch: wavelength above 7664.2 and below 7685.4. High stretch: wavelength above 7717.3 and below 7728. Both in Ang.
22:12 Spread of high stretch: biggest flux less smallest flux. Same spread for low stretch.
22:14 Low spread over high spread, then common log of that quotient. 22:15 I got -0.4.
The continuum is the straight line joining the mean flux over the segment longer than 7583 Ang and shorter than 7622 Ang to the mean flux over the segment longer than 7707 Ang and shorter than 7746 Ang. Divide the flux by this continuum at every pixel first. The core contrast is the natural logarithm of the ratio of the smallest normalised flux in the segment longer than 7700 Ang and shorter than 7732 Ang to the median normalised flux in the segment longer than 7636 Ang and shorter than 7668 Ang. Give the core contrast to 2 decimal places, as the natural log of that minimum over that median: -0.18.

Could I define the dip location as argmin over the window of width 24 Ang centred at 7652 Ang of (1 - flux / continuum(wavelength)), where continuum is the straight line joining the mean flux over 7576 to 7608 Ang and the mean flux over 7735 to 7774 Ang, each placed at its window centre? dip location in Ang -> 7648.35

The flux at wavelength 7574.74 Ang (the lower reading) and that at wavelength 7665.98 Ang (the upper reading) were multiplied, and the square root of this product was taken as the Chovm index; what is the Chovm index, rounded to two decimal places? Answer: 8.54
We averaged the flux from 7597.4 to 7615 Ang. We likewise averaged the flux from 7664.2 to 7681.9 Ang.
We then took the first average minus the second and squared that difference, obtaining 0.34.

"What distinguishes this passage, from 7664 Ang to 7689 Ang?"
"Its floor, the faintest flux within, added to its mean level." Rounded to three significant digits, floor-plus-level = 18.0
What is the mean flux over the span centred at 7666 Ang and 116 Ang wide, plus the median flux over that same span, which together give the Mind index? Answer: 18.4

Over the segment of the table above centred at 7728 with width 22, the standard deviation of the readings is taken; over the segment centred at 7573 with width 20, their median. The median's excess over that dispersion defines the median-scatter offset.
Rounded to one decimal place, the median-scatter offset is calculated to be 8.2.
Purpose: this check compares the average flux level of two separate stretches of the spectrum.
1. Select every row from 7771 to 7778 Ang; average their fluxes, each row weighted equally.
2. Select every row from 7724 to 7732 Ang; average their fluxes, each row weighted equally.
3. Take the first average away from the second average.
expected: 0.02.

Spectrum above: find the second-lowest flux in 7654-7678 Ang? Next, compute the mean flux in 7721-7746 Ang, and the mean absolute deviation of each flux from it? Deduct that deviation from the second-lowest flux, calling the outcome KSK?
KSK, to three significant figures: 8.48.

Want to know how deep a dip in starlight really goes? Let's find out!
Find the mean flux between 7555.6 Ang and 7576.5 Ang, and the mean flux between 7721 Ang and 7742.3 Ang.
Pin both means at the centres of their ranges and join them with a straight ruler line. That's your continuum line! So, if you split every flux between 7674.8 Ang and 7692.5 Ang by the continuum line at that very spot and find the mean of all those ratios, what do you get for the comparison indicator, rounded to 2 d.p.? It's 1.00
